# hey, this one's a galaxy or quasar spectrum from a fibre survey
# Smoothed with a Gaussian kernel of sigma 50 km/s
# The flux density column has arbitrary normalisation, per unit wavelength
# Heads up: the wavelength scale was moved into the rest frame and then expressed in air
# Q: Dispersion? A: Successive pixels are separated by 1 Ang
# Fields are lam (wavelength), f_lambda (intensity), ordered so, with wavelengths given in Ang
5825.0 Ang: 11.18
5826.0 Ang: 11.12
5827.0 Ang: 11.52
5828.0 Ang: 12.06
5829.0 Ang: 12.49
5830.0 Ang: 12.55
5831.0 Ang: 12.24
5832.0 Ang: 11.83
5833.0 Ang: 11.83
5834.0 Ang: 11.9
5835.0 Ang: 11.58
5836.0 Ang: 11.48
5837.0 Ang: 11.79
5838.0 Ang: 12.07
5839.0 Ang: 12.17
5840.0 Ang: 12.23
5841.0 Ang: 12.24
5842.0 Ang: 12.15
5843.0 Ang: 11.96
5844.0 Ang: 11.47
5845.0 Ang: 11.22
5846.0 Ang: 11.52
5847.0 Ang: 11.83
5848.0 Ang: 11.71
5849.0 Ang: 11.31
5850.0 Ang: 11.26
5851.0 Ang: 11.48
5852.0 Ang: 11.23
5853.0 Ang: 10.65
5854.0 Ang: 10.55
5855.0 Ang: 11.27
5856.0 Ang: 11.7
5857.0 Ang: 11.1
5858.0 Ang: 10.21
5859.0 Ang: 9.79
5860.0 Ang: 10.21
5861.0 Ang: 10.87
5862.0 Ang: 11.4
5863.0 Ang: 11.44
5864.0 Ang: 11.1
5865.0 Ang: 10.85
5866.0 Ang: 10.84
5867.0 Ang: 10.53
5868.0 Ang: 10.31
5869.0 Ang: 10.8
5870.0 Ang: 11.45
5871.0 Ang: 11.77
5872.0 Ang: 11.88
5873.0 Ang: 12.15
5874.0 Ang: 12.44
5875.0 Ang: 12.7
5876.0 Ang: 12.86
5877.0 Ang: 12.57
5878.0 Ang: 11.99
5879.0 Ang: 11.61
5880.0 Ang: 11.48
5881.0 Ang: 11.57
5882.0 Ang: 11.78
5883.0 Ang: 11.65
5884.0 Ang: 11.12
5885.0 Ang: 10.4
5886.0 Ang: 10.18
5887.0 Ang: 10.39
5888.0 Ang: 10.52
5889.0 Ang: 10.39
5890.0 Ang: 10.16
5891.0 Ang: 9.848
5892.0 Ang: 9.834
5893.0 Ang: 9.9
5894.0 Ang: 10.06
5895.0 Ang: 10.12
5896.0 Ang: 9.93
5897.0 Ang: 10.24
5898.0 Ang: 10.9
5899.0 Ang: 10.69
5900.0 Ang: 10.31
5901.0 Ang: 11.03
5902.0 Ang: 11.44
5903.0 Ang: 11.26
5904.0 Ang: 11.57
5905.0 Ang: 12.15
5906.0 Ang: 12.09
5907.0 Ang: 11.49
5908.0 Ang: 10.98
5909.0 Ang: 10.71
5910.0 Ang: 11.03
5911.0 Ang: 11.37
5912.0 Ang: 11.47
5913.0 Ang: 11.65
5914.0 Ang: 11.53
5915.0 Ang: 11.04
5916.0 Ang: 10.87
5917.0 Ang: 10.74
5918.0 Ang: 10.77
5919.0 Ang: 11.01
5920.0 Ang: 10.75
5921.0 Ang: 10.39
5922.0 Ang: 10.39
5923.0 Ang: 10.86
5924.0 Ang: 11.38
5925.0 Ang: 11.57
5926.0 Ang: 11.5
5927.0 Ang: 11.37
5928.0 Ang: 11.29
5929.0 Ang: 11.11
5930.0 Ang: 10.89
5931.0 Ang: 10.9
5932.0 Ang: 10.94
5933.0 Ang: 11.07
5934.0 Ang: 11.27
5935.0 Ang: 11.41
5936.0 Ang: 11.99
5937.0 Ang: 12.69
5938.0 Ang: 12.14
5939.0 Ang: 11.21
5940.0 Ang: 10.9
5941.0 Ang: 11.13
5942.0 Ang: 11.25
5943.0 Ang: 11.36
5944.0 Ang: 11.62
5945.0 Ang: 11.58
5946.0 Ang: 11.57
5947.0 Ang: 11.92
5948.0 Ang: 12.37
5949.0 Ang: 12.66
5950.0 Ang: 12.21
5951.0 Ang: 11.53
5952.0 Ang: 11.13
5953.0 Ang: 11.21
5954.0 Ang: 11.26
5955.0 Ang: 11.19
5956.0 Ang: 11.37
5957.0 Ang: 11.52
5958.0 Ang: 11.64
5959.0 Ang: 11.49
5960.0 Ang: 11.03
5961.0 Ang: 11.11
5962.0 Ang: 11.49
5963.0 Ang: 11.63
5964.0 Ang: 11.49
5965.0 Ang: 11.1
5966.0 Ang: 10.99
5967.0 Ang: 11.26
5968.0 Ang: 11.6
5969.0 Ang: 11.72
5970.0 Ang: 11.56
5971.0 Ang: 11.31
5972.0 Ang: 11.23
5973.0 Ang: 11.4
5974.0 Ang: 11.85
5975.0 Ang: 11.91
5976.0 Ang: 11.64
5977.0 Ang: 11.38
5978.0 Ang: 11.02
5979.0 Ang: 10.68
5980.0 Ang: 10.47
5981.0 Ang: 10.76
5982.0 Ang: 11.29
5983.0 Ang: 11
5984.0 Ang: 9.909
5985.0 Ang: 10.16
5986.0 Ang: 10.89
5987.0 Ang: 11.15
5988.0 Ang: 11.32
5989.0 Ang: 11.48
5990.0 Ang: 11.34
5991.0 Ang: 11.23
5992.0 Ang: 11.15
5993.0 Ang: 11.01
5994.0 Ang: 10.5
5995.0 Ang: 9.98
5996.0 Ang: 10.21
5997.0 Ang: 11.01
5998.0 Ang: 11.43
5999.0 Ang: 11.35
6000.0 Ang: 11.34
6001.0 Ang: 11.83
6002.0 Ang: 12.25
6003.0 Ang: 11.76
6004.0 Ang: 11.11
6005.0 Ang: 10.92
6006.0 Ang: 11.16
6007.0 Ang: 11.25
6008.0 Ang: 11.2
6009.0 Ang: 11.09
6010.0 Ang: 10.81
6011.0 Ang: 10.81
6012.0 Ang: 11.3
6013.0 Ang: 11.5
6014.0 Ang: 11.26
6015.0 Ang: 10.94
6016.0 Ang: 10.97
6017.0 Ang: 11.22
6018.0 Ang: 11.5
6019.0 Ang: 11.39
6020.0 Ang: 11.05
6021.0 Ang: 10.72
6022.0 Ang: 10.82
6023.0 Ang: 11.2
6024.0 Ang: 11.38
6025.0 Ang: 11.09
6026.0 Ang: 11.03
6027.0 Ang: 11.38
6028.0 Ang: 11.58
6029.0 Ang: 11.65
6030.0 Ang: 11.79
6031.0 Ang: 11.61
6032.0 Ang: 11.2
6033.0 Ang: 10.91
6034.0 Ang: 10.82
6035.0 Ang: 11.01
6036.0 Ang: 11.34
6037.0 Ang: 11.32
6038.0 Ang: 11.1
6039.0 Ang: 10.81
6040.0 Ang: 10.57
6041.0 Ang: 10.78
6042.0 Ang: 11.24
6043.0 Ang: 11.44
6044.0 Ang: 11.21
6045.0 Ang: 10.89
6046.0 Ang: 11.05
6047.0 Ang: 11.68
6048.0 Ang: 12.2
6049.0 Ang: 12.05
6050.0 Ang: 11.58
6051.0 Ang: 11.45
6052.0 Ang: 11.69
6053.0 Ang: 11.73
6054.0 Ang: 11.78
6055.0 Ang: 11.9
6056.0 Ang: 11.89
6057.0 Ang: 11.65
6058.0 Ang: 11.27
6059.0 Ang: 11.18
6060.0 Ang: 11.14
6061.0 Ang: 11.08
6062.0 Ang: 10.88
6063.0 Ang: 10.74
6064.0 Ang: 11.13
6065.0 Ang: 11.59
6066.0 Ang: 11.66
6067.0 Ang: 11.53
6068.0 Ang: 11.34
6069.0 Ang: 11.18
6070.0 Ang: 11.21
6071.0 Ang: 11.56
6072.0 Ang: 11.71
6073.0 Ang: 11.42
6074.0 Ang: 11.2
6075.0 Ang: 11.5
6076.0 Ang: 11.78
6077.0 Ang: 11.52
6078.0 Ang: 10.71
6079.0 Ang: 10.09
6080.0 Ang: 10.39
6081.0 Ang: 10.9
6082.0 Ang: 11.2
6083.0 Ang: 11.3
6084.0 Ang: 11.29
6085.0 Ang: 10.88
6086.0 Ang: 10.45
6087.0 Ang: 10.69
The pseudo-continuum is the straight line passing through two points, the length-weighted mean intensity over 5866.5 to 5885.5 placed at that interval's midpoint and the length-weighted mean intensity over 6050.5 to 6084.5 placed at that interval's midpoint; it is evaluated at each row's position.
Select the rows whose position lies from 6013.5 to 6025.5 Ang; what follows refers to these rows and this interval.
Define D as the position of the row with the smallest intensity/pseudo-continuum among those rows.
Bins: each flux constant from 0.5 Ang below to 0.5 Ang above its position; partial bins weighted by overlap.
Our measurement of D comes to 6021.0 Ang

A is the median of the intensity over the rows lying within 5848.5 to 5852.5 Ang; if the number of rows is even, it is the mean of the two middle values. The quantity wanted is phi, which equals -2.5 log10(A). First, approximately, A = 11.3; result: -2.63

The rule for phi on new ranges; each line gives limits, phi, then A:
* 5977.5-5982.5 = -2.58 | 10.8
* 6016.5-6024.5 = -2.62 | 11.2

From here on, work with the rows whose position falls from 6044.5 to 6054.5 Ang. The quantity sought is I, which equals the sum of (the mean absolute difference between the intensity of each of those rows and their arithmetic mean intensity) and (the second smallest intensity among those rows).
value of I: 11.3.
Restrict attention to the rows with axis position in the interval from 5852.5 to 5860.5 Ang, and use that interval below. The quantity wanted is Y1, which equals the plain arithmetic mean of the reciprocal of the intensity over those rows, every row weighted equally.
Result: 0.0939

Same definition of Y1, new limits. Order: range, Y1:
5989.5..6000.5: 0.0914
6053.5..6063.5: 0.0882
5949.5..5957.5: 0.0876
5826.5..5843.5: 0.0833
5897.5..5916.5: 0.0891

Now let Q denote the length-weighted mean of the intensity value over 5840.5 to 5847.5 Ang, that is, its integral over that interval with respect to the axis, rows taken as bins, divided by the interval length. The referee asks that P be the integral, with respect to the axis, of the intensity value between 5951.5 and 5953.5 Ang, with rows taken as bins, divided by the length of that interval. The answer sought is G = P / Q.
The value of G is 0.95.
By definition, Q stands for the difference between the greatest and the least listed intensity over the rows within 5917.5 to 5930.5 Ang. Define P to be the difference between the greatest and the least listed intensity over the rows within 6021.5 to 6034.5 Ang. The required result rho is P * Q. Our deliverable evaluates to 1.1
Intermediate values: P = 0.97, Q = 1.18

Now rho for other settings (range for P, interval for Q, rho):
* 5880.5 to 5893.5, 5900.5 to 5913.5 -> 2.8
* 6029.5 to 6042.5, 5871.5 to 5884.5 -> 2.1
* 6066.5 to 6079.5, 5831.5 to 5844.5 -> 1.3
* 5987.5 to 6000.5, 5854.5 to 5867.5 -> 2.9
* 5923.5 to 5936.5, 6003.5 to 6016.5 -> 0.8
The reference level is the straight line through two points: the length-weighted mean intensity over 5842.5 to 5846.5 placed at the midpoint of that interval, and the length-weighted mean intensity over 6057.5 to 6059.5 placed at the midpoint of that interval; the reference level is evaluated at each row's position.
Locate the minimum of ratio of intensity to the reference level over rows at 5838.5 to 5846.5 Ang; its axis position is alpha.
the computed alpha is 5845.0 Ang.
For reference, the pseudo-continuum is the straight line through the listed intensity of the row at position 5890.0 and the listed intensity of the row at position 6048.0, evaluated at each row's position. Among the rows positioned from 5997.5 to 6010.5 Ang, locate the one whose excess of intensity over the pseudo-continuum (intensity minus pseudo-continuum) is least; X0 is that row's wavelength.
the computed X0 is 6010.0 Ang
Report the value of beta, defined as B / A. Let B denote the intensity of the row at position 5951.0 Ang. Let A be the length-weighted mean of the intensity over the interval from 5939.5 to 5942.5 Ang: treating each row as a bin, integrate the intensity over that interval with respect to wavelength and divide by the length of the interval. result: 1.04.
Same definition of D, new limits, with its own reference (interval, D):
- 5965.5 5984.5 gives 5984.0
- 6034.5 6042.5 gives 6040.0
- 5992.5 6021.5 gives 5995.0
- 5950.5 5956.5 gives 5952.0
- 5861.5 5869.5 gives 5868.0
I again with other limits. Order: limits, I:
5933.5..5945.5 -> 11.5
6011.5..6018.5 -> 11.1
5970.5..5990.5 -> 10.6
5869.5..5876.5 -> 12.2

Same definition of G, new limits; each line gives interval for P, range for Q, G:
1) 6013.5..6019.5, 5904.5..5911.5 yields 0.98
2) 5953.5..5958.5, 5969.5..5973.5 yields 1.00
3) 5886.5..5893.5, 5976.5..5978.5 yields 0.91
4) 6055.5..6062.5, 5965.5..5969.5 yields 0.99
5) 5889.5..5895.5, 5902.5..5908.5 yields 0.86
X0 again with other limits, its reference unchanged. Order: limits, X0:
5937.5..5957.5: 5940.0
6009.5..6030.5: 6021.0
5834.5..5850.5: 5850.0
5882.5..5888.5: 5886.0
